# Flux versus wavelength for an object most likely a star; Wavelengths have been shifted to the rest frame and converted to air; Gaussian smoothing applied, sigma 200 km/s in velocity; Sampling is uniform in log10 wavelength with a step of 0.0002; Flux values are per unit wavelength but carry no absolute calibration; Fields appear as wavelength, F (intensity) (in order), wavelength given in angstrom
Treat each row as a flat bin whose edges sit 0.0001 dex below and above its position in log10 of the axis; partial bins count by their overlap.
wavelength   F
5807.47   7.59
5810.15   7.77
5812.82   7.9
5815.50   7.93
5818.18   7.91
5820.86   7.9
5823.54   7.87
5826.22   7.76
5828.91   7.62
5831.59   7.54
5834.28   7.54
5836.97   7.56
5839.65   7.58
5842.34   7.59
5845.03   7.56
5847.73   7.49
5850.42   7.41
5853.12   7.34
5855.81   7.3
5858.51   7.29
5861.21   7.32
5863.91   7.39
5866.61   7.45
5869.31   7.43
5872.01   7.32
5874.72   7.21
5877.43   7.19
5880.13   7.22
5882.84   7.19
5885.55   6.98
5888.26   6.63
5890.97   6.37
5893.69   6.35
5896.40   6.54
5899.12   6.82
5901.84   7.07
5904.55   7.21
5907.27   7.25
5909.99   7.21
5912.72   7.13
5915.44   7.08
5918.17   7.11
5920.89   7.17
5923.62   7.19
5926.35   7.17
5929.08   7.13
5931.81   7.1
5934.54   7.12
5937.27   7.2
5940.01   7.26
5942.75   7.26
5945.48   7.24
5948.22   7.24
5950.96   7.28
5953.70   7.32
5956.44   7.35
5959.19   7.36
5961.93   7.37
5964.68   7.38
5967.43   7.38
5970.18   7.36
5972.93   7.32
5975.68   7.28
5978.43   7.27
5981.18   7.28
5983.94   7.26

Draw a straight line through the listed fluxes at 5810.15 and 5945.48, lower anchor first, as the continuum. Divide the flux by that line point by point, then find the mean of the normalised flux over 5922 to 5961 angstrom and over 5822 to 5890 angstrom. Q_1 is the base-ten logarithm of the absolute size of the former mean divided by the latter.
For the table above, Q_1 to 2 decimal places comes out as 0.01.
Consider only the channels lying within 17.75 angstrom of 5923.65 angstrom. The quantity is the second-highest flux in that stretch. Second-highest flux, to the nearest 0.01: 7.25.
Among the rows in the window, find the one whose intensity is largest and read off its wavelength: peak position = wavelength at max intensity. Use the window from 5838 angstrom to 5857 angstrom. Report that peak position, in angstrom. 5842.34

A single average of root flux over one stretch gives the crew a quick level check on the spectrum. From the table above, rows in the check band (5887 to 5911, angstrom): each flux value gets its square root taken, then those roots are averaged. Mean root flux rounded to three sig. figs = 2.61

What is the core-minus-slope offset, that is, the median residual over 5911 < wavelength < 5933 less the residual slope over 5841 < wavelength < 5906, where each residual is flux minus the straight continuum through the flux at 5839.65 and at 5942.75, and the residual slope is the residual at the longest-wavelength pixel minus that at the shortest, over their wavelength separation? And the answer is -0.2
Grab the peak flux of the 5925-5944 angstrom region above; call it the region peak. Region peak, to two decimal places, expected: 7.26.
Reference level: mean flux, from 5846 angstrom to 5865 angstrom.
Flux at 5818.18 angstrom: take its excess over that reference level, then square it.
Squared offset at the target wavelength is 0.299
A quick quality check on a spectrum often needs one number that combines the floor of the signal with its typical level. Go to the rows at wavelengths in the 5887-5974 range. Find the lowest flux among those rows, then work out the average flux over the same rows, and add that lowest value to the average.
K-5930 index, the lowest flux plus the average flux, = 13.5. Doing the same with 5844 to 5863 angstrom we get 14.7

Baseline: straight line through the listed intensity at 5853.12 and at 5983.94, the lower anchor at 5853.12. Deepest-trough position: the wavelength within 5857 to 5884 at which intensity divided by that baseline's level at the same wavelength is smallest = 5877.43 angstrom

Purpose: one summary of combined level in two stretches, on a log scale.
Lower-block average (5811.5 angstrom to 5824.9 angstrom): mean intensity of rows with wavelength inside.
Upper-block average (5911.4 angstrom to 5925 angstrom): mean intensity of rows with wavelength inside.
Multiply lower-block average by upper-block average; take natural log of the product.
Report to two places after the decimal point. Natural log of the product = 4.03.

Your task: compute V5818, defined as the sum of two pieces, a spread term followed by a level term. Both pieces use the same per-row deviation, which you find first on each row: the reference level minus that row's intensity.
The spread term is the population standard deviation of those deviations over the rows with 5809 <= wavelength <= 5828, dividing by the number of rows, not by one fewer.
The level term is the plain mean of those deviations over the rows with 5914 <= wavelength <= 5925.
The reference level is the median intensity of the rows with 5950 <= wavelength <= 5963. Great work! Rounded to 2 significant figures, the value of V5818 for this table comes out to 0.28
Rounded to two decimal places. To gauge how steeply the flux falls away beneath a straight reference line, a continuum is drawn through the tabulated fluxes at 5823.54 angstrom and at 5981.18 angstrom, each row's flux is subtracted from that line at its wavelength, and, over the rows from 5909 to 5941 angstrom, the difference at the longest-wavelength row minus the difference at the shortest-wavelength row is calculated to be -0.16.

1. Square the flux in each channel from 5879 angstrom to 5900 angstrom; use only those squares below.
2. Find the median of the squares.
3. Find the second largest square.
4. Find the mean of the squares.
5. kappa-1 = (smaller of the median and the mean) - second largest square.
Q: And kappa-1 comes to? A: -6.5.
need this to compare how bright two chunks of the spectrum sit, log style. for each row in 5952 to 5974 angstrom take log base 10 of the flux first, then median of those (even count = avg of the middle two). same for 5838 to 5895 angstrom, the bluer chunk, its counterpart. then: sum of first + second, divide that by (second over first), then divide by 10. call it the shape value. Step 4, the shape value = 0.174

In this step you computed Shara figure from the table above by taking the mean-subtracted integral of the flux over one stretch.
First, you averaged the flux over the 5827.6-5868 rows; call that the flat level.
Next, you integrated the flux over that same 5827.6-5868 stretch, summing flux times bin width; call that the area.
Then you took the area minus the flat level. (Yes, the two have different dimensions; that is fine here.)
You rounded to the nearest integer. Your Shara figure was 294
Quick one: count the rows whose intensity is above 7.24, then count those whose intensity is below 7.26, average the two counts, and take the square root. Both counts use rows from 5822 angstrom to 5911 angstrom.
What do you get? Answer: 4.1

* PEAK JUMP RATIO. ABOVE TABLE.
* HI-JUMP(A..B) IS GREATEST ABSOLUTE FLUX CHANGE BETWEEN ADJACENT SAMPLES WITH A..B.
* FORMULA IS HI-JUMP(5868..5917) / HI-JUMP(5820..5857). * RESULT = 2.5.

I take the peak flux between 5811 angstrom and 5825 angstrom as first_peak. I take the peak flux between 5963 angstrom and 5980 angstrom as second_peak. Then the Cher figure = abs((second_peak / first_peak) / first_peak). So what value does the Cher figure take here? 0.117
